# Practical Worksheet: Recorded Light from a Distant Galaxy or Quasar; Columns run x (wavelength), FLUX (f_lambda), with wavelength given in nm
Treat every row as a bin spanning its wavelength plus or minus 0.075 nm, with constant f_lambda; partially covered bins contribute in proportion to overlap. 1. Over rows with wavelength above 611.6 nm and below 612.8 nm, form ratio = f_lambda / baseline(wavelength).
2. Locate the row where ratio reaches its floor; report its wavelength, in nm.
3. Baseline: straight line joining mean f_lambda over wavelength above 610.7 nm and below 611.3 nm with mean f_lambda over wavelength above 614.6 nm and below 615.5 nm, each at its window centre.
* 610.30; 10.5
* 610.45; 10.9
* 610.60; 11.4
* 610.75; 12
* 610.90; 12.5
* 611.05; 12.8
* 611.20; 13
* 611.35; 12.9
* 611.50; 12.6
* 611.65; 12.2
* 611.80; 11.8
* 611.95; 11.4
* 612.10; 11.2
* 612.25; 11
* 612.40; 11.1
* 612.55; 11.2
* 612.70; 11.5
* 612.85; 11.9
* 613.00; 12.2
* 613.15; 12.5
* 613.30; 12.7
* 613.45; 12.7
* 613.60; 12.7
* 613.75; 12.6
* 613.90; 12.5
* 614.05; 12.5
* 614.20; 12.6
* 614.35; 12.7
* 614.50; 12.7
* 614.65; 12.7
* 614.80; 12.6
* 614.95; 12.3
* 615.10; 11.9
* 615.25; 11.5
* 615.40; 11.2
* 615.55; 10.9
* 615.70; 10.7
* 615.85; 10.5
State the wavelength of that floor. 612.25 nm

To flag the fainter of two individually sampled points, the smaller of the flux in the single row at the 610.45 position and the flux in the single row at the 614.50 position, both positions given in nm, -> 10.9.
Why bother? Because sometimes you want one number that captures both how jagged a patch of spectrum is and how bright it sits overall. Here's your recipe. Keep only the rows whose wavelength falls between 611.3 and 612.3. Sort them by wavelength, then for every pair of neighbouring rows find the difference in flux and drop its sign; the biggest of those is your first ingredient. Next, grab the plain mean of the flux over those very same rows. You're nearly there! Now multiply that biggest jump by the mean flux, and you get 4.7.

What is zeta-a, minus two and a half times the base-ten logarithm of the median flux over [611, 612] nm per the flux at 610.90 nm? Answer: -0.01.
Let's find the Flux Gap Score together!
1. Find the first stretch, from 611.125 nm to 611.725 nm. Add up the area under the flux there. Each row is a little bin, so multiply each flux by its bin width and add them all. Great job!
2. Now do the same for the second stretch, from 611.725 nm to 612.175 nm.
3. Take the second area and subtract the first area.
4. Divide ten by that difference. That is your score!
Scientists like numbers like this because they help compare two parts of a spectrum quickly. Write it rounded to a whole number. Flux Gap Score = -4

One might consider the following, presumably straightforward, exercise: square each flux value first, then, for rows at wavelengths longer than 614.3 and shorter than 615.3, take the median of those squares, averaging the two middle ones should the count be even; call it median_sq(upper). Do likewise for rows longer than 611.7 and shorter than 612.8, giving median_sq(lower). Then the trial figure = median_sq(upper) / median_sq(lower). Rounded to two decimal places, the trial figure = 1.27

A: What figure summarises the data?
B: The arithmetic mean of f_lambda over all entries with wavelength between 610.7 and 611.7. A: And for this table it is 12.6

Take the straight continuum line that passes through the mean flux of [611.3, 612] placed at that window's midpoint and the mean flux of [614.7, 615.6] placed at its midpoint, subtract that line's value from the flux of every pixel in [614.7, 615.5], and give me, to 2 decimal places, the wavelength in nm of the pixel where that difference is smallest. 615.40 nm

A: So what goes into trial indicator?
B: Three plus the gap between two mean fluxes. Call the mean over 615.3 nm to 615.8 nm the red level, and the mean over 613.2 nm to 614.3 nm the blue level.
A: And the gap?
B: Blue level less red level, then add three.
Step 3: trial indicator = 4.7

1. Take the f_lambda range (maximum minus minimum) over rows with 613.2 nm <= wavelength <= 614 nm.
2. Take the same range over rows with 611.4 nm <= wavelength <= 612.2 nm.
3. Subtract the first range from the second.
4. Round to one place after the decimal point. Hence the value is 1.2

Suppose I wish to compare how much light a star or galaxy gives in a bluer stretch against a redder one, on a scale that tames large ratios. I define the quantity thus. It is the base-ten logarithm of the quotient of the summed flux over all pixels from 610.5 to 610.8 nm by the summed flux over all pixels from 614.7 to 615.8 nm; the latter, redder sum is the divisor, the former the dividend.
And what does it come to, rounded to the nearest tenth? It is -0.5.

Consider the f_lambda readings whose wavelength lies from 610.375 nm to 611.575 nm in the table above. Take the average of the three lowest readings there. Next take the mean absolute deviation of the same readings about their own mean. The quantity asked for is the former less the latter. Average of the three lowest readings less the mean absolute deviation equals 10.8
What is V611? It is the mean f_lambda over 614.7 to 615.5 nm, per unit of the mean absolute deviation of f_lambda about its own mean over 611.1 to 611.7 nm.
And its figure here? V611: 43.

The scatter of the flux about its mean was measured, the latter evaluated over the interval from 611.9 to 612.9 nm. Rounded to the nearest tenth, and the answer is 0.3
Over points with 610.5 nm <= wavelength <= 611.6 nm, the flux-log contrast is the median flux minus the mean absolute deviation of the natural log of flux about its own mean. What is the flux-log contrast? 12.6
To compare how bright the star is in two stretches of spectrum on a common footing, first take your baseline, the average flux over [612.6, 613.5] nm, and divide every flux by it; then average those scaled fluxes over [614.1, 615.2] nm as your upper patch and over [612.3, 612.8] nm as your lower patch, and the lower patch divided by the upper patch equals 0.90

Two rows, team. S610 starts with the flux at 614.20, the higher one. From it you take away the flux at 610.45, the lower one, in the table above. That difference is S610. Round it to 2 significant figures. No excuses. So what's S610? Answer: 1.7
